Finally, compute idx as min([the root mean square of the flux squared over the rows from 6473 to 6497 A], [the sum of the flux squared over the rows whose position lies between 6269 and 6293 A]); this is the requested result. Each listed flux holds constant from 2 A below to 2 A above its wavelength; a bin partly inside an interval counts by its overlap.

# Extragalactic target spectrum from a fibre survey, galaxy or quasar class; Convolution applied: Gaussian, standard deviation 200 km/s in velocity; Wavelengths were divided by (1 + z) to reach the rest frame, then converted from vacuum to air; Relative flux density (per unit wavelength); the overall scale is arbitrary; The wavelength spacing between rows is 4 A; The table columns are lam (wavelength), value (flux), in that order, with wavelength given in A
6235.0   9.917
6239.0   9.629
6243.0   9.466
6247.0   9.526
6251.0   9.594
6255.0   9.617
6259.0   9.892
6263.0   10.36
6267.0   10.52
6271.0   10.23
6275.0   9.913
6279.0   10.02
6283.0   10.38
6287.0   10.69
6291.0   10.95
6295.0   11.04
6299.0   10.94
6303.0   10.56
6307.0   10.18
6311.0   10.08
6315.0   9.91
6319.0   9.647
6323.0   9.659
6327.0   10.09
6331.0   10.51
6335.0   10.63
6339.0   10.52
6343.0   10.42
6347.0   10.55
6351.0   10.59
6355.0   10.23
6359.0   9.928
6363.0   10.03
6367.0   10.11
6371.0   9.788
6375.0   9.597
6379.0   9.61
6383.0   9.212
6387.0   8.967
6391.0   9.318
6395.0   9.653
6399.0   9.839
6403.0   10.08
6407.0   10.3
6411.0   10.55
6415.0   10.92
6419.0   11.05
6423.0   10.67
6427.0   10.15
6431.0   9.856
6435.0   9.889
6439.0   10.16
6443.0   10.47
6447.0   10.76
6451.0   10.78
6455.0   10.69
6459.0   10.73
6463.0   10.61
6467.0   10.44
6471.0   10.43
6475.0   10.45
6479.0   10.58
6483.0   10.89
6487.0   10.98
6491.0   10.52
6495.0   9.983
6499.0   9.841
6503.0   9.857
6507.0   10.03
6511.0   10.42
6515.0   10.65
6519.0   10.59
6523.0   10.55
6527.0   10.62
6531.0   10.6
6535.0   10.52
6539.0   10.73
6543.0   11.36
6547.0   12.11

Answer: 112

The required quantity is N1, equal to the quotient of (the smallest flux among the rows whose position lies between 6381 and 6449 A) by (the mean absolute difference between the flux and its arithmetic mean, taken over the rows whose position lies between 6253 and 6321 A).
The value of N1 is 24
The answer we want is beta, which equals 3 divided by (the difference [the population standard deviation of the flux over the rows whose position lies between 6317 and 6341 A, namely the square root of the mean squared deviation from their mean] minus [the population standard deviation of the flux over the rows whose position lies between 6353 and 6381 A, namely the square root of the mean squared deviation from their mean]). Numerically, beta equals 17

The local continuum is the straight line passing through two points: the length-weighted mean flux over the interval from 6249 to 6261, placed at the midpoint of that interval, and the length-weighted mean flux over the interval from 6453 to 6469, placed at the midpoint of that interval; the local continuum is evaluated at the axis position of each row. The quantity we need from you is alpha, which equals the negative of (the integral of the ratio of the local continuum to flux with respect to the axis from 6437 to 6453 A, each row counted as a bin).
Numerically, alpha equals -16.0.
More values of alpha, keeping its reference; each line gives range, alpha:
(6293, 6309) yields -14.9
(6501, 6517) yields -16.9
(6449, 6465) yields -15.8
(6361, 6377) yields -16.5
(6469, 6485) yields -16.2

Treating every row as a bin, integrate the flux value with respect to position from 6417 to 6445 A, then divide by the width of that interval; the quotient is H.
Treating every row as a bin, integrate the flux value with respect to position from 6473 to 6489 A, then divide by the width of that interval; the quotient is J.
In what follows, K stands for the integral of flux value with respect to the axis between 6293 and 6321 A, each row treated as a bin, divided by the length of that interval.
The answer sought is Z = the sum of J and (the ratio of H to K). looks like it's 11.7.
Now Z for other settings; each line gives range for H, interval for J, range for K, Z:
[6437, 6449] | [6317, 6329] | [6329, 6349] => 10.8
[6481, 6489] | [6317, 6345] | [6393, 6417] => 11.3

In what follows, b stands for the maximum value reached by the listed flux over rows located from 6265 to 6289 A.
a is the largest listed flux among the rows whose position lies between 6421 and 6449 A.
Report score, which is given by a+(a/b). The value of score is 11.8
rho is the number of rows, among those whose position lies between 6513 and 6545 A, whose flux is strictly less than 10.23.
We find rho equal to 0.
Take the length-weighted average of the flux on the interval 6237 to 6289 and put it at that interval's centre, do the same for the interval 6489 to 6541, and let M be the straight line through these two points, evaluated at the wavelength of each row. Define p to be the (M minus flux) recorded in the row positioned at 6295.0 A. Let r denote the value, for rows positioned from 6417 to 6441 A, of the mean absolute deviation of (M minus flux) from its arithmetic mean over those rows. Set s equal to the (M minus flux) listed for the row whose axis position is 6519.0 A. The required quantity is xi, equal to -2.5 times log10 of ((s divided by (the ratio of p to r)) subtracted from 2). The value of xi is -0.709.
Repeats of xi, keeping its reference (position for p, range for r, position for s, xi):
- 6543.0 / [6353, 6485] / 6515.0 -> -0.689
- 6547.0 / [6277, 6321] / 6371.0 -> -0.799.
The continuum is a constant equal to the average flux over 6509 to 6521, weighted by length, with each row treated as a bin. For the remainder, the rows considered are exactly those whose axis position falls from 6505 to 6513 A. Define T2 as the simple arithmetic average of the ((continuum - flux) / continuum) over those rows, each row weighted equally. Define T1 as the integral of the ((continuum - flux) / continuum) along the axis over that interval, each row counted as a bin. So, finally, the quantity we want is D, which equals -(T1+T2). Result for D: -0.3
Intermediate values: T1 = 0.25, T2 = 0.031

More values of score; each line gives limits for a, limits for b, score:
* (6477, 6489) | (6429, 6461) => 12.0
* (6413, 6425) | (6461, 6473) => 12.1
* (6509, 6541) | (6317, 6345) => 11.7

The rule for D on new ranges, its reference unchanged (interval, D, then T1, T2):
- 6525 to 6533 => 0.0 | -0.04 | -0.005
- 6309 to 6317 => -0.5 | 0.42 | 0.053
